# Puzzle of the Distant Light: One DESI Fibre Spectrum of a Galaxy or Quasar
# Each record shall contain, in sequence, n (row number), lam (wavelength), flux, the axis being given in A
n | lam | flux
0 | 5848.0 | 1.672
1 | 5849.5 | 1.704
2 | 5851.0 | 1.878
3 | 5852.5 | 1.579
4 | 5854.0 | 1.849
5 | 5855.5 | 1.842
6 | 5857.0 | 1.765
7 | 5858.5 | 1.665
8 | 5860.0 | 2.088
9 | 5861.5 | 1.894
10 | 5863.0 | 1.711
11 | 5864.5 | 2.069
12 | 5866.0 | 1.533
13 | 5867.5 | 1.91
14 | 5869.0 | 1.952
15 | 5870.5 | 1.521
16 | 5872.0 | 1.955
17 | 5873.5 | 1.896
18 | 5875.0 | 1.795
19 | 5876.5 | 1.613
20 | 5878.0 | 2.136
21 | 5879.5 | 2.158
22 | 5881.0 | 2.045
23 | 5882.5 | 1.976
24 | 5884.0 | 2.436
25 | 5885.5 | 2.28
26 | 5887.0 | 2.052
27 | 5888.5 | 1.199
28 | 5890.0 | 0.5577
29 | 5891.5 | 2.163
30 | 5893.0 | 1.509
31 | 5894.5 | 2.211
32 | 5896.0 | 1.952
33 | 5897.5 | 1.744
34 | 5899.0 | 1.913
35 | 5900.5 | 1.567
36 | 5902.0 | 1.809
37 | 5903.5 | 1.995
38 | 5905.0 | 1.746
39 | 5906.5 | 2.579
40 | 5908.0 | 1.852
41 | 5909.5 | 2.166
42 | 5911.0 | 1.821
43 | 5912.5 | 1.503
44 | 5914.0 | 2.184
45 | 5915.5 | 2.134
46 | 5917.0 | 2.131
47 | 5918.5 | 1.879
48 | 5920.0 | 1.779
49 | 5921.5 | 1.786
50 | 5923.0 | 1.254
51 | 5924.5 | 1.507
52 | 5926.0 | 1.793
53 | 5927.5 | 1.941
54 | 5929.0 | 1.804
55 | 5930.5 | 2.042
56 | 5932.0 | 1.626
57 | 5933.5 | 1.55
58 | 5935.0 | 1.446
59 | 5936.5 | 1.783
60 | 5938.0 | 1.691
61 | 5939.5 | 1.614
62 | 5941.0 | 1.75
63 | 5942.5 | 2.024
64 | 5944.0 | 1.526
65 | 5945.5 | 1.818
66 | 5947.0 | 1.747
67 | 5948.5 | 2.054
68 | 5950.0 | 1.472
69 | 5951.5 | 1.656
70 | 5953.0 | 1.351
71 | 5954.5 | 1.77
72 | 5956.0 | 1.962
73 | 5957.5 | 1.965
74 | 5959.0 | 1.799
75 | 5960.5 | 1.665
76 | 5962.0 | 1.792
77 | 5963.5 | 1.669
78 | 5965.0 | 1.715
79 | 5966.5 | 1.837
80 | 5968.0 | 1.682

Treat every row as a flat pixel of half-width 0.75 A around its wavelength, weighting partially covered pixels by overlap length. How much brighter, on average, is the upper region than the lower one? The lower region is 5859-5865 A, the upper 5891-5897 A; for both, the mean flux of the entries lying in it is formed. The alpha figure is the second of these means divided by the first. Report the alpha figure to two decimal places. 1.01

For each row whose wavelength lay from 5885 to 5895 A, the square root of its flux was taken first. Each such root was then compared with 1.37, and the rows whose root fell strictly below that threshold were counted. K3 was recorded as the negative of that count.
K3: -3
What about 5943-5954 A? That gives -6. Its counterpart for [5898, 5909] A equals -4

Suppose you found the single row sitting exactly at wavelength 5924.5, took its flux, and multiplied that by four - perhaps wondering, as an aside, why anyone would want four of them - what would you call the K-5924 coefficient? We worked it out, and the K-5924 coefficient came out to 6.0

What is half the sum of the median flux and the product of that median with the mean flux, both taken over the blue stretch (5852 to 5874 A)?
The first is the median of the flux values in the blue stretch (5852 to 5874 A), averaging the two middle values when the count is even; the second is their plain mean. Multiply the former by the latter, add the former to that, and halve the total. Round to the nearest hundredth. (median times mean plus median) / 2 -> 2.60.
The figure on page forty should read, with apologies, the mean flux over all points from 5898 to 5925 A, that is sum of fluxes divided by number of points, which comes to 1.87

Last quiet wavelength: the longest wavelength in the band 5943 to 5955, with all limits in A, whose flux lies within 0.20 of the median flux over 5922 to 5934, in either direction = 5954.5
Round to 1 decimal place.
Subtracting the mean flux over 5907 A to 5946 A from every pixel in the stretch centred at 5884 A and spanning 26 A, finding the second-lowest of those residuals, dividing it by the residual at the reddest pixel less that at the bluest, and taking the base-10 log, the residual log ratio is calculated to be 2.3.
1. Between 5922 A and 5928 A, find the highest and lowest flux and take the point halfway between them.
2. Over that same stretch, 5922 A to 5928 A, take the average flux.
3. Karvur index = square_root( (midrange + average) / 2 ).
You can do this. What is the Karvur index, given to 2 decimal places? 1.27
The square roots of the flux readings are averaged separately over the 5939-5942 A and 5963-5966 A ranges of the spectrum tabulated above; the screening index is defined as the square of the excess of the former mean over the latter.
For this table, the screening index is 0.000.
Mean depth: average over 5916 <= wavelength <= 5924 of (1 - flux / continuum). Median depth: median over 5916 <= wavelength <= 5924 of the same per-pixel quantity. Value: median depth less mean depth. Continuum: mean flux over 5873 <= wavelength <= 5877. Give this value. -0.01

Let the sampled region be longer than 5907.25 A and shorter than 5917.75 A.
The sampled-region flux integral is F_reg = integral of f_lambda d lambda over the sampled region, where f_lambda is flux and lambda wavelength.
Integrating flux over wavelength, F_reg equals 20.7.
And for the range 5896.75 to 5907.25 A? 20.0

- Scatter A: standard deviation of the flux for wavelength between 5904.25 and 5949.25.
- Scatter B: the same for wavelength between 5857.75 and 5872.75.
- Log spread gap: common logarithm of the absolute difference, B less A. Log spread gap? -1.2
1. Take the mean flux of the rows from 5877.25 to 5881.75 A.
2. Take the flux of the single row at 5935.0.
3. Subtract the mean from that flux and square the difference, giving 0.44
